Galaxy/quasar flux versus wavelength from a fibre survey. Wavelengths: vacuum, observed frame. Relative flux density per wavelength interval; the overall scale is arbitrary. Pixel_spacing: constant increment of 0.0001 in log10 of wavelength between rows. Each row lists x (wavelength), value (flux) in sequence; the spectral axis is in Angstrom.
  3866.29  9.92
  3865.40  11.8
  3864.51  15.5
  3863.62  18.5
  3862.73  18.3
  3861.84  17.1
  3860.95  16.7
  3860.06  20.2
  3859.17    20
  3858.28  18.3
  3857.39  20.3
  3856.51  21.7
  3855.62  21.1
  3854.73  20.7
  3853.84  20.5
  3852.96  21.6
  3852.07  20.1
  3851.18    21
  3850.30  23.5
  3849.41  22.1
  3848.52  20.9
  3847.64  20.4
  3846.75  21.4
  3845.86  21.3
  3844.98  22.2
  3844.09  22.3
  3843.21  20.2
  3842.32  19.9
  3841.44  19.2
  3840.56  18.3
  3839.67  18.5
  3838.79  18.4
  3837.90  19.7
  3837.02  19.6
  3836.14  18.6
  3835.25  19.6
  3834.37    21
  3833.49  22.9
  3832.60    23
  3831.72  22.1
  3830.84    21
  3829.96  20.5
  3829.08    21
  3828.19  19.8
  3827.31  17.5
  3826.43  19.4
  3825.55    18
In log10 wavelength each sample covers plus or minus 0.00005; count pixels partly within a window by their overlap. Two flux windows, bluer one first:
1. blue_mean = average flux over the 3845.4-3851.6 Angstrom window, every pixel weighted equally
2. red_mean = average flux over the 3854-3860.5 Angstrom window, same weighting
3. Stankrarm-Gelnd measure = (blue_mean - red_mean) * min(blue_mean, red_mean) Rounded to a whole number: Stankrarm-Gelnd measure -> 24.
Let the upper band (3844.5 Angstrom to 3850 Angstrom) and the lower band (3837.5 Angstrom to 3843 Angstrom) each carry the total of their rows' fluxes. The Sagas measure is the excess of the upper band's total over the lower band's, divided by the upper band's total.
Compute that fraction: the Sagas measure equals 0.1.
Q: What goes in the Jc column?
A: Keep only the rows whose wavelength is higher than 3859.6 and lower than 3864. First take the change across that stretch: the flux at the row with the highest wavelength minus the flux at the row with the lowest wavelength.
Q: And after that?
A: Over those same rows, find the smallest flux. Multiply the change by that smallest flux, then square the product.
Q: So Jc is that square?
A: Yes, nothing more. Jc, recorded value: 806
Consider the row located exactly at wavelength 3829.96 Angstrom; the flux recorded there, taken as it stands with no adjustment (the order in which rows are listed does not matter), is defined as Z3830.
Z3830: 20.5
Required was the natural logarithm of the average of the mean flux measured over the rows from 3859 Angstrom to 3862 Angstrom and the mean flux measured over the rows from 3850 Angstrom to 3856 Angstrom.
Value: 2.99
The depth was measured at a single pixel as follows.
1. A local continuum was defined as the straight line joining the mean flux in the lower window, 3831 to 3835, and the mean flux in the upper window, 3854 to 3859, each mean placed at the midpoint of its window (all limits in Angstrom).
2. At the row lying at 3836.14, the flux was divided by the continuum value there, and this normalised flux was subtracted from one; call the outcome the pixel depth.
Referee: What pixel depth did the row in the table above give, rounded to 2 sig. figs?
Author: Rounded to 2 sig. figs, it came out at 0.15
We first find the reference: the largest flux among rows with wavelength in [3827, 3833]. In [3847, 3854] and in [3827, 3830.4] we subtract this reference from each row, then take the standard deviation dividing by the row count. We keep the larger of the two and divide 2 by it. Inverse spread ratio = 1.49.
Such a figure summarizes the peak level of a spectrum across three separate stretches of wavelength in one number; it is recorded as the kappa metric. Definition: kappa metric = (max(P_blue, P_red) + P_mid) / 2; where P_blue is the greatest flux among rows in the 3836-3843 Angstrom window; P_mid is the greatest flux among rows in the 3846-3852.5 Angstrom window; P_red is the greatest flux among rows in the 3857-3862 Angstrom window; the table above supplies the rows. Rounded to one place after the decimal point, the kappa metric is 21.9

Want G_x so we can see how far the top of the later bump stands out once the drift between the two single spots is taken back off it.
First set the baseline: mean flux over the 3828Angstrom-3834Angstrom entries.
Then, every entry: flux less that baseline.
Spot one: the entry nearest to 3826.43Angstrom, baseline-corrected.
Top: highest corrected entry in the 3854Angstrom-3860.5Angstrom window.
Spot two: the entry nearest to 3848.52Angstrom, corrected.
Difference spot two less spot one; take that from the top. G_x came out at -1.3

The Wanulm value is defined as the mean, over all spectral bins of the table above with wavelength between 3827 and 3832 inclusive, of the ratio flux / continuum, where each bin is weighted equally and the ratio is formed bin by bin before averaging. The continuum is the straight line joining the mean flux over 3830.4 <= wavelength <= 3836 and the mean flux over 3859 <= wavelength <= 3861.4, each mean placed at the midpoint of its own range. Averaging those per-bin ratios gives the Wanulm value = 0.93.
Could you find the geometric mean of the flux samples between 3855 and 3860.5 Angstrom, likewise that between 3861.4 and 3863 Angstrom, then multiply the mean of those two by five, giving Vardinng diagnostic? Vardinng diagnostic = 95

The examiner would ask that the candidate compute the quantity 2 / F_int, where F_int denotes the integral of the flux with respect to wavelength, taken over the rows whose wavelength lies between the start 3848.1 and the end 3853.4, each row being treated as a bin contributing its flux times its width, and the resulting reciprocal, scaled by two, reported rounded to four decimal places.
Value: 0.0175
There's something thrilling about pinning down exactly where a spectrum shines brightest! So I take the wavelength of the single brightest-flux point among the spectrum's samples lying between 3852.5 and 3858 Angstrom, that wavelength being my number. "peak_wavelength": 3856.51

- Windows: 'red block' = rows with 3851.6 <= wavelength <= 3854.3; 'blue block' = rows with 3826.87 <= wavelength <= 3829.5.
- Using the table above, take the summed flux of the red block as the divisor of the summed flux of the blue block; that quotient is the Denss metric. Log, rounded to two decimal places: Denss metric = 0.94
